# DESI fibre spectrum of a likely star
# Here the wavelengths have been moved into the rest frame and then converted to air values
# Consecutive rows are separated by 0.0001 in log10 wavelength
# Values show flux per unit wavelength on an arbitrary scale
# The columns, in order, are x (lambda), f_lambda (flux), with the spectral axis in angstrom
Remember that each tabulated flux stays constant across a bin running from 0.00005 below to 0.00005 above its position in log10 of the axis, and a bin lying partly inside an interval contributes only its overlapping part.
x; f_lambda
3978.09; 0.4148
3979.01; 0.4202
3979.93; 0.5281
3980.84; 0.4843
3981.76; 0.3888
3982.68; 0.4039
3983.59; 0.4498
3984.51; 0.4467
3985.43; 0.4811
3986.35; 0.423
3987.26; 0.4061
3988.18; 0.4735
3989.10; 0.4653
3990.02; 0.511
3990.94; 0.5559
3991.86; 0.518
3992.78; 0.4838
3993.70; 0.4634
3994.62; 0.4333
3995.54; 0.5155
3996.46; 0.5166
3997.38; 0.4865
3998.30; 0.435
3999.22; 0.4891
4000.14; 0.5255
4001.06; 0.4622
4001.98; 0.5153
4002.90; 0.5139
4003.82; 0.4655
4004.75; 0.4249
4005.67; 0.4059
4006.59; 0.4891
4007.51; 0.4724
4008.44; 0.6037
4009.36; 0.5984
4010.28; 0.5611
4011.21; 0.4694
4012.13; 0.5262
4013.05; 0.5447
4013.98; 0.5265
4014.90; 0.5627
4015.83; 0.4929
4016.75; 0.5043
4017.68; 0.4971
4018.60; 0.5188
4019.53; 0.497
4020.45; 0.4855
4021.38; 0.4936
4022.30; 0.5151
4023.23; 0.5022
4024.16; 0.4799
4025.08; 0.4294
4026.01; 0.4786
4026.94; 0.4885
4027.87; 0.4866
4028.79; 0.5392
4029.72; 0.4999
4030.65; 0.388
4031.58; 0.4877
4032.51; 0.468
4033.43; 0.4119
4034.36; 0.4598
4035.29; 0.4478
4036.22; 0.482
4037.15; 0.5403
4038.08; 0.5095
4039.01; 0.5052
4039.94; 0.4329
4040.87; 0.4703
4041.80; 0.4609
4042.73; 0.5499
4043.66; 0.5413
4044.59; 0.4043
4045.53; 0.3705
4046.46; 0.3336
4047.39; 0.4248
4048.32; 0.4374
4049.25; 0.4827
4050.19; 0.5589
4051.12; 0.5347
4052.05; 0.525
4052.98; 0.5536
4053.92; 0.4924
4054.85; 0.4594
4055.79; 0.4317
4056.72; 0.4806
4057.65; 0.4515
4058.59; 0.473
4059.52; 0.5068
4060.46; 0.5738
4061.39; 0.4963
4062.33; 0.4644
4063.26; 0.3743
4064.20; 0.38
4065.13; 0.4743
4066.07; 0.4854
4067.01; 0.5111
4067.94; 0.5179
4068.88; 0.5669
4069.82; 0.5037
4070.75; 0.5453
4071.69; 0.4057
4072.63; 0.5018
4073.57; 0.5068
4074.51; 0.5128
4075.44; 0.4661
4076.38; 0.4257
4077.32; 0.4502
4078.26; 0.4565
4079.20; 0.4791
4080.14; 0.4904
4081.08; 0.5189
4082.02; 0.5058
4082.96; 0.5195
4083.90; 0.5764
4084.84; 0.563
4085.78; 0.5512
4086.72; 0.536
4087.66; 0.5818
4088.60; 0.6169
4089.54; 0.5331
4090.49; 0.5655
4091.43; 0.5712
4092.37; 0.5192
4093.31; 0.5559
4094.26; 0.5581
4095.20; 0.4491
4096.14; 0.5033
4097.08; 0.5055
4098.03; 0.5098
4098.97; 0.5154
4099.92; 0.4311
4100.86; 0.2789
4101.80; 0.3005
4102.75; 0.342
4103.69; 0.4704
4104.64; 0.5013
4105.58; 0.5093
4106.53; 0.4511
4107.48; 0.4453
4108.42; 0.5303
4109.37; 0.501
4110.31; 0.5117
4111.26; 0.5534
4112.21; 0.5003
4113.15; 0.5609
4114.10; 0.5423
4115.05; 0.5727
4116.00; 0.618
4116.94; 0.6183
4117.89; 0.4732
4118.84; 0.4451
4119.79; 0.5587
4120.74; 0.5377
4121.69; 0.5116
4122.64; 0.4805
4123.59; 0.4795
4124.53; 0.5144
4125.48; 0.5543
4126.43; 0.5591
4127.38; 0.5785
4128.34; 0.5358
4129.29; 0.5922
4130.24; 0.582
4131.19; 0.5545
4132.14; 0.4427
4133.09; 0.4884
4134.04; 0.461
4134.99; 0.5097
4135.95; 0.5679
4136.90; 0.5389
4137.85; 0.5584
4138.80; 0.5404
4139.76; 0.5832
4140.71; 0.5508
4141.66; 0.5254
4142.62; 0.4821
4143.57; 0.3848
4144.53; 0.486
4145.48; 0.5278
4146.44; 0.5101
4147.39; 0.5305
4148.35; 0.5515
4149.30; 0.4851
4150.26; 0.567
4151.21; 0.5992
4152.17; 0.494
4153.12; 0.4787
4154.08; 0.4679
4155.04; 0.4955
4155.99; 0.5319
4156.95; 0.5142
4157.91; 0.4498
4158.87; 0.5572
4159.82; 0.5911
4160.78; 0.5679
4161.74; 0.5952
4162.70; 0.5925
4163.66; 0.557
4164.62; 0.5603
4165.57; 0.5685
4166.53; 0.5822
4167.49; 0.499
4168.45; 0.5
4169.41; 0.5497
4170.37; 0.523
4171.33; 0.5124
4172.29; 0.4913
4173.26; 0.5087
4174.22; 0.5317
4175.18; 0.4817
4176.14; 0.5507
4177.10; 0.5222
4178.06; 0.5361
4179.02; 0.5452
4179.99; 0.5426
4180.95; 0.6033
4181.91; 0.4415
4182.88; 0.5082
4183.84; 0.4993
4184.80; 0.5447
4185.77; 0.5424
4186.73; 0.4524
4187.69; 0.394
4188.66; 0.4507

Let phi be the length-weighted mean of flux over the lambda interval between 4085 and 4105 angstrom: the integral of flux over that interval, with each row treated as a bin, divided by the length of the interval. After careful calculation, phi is 0.496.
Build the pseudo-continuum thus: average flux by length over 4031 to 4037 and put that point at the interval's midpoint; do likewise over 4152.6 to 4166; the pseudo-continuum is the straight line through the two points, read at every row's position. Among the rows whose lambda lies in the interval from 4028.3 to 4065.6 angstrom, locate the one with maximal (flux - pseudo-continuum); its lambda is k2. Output 4060.46 angstrom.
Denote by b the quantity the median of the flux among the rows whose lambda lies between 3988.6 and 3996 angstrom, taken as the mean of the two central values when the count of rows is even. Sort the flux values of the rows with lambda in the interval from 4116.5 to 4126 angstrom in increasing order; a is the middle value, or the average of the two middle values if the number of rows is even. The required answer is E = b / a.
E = 0.97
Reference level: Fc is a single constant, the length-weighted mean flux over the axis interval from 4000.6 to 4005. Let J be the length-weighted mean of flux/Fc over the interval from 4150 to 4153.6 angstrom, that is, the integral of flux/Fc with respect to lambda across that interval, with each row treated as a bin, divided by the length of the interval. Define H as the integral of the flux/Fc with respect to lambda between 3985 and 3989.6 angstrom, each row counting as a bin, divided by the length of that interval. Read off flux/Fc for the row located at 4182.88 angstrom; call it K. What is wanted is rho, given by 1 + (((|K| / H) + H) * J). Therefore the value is 3.31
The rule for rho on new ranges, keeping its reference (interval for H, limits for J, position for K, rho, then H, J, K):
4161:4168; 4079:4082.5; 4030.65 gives 2.95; 1.18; 1.04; 0.81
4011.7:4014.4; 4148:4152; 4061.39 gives 3.34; 1.11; 1.14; 1.04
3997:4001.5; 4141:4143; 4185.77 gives 3.27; 1.00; 1.06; 1.13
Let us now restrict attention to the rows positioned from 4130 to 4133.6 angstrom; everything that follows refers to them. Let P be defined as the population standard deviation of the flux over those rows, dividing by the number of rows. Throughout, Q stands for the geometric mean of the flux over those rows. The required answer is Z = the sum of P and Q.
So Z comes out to 0.57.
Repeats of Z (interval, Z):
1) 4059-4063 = 0.55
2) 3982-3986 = 0.47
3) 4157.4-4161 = 0.59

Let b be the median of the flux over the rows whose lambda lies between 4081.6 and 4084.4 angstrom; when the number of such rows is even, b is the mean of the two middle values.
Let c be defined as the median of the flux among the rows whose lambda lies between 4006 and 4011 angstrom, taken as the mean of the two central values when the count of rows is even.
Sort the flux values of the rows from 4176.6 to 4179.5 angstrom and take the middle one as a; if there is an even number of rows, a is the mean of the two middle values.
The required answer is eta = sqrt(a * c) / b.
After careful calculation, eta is 1.06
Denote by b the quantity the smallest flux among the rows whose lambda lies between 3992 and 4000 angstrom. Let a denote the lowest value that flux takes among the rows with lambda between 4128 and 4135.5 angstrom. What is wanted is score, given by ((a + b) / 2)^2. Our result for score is 0.19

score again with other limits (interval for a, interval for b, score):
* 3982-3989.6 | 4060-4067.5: 0.15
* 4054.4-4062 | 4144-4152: 0.21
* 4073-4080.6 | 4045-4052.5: 0.14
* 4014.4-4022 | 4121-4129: 0.23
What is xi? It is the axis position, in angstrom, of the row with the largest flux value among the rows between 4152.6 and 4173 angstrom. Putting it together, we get 4161.74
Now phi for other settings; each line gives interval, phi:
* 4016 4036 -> 0.480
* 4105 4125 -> 0.520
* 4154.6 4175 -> 0.536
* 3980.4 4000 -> 0.469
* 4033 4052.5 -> 0.471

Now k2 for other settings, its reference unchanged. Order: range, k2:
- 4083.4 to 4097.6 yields 4088.60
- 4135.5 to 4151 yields 4139.76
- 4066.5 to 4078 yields 4068.88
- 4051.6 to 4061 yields 4060.46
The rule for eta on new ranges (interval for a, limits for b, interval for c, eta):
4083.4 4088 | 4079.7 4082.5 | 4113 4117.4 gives 1.12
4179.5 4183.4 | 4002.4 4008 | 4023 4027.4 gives 1.07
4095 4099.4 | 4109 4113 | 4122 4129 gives 1.03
